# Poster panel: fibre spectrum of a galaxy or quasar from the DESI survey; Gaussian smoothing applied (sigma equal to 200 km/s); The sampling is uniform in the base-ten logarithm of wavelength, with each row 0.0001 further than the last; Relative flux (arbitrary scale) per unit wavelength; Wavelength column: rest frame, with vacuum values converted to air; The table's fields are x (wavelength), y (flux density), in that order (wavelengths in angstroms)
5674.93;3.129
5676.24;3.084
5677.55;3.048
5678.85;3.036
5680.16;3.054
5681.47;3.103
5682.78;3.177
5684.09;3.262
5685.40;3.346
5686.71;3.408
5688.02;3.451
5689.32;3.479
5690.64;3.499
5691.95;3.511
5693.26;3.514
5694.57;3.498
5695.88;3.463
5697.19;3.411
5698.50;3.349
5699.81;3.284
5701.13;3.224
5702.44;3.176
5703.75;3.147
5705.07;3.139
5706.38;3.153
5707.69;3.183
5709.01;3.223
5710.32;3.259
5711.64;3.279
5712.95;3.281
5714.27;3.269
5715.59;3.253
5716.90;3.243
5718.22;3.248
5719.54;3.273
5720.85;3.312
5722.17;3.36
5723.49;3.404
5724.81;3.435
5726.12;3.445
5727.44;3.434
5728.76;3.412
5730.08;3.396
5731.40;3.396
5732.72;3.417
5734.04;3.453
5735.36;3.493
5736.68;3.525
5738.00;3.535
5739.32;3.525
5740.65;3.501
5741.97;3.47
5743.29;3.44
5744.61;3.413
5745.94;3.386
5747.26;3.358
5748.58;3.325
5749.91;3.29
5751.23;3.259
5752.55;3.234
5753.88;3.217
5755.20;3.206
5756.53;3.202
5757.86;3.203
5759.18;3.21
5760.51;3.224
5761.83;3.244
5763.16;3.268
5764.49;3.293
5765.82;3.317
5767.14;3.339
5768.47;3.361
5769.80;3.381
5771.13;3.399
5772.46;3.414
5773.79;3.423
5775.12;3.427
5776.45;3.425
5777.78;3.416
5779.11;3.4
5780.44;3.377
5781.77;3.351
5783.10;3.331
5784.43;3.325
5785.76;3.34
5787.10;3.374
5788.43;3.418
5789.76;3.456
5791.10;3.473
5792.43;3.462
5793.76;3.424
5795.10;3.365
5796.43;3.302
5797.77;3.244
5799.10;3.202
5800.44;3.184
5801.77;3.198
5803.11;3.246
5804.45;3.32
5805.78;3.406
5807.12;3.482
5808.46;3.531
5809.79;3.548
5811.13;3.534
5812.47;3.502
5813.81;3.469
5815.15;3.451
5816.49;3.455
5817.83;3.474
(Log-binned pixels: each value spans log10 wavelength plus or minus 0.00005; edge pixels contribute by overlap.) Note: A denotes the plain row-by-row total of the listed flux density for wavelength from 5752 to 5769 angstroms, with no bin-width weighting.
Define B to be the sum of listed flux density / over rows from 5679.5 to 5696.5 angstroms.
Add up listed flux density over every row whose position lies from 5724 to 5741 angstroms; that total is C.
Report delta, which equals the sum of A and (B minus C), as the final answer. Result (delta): 41.1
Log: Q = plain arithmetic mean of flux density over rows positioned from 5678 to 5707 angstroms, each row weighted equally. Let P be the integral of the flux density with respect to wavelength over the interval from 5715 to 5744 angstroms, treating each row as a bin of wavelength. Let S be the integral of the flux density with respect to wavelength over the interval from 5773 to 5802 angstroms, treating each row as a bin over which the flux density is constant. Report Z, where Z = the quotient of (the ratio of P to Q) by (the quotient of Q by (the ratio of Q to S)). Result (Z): 0.307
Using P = 98.9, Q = 3.30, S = 97.5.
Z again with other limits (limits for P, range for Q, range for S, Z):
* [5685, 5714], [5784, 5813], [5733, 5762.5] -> 0.289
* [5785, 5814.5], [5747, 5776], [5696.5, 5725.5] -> 0.319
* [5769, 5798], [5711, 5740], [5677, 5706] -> 0.304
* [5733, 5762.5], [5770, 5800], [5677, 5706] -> 0.306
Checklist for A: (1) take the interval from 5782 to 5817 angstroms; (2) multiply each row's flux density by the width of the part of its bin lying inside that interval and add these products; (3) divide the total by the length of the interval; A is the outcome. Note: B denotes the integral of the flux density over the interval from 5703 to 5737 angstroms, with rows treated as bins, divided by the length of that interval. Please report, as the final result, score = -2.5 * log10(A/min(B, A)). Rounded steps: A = 3.39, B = 3.32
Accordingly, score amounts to -0.020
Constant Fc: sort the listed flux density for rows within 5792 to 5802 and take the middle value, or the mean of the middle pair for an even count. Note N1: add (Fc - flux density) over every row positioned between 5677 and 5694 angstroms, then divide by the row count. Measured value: -0.03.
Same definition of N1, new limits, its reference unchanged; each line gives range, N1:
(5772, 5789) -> -0.11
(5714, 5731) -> -0.07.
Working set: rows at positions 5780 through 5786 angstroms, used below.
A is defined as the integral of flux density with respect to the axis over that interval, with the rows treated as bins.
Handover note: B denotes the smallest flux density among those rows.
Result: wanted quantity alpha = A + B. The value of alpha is 23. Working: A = 20.1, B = 3.325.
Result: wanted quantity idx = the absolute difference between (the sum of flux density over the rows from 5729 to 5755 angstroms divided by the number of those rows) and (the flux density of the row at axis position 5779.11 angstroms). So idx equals 0.00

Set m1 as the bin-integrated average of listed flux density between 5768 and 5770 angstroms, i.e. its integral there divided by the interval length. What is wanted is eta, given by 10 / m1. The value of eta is 2.97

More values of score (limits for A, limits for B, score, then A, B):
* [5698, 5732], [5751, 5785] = 0.000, 3.29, 3.32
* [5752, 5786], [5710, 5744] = 0.000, 3.32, 3.39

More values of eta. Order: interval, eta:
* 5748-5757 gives 3.08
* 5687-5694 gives 2.87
